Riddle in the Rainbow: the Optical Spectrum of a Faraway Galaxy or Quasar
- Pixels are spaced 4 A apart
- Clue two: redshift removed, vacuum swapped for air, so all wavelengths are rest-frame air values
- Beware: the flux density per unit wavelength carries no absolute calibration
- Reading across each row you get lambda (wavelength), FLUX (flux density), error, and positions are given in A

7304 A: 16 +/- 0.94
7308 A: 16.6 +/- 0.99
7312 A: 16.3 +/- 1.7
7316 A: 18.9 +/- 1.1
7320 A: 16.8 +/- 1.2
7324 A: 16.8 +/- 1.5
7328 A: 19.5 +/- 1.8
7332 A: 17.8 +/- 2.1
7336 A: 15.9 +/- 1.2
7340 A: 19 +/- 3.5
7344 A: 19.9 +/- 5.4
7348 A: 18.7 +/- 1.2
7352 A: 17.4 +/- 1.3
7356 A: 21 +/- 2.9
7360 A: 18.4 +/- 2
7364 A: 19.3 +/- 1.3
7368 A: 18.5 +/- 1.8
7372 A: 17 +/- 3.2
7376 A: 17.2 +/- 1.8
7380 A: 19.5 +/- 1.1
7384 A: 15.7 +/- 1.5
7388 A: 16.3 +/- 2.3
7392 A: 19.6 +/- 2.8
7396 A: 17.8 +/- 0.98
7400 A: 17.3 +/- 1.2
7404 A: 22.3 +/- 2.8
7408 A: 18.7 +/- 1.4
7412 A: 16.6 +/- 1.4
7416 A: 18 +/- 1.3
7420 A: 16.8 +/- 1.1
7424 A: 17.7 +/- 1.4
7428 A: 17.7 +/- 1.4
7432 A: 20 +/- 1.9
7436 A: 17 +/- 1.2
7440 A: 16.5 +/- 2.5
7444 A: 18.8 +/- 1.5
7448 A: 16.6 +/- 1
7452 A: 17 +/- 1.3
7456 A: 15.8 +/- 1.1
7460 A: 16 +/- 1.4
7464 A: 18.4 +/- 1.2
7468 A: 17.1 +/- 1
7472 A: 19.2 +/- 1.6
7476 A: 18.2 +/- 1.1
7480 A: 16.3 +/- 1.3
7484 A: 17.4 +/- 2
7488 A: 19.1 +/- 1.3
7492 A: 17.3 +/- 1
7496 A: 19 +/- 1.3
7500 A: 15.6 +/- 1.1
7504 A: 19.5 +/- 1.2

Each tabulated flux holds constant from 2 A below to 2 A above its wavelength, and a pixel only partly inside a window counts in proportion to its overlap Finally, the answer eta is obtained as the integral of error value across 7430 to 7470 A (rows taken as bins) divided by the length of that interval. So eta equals 1.4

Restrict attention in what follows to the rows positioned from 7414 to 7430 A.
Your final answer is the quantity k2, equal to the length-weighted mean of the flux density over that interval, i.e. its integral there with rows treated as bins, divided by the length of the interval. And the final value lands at 17.55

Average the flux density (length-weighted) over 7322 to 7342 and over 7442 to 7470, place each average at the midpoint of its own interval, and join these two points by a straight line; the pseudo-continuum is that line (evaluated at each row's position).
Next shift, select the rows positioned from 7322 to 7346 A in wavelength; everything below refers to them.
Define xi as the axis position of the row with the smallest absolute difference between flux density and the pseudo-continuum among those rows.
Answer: 7332 A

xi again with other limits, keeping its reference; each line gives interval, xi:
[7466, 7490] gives 7468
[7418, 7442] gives 7436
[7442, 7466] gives 7452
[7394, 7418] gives 7400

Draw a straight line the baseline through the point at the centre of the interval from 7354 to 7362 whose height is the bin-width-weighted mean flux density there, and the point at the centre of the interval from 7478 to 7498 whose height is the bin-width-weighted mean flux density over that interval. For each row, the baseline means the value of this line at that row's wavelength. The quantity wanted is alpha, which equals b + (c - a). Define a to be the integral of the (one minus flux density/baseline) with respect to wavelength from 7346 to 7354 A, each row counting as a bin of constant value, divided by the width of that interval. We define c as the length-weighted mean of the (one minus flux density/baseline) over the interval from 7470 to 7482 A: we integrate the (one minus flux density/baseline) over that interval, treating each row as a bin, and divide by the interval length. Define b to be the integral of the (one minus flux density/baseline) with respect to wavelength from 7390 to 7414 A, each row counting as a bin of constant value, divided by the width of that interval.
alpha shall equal -0.07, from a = 0.089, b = 0.018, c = 0.01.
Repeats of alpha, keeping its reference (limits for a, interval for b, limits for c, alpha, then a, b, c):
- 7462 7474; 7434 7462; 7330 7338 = 0.25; -0.007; 0.086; 0.16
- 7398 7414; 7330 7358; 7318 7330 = 0.18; 0.015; 0.069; 0.12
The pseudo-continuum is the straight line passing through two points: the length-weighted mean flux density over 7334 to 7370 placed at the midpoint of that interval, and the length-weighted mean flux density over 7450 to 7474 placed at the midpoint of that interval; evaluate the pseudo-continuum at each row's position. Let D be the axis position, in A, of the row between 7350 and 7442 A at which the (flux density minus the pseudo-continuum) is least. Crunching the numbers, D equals 7384 A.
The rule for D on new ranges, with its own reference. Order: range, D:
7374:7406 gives 7384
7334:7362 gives 7336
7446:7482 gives 7456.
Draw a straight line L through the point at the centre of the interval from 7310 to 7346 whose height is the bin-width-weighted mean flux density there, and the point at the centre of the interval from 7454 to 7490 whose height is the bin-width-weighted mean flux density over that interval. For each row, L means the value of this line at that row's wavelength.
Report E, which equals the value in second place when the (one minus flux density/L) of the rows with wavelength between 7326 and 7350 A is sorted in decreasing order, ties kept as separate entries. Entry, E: 0.004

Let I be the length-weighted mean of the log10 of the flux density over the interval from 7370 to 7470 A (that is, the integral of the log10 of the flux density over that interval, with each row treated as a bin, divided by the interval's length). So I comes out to 1.25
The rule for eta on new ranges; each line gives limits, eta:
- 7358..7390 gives 1.9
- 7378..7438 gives 1.6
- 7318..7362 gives 2.2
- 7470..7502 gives 1.3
